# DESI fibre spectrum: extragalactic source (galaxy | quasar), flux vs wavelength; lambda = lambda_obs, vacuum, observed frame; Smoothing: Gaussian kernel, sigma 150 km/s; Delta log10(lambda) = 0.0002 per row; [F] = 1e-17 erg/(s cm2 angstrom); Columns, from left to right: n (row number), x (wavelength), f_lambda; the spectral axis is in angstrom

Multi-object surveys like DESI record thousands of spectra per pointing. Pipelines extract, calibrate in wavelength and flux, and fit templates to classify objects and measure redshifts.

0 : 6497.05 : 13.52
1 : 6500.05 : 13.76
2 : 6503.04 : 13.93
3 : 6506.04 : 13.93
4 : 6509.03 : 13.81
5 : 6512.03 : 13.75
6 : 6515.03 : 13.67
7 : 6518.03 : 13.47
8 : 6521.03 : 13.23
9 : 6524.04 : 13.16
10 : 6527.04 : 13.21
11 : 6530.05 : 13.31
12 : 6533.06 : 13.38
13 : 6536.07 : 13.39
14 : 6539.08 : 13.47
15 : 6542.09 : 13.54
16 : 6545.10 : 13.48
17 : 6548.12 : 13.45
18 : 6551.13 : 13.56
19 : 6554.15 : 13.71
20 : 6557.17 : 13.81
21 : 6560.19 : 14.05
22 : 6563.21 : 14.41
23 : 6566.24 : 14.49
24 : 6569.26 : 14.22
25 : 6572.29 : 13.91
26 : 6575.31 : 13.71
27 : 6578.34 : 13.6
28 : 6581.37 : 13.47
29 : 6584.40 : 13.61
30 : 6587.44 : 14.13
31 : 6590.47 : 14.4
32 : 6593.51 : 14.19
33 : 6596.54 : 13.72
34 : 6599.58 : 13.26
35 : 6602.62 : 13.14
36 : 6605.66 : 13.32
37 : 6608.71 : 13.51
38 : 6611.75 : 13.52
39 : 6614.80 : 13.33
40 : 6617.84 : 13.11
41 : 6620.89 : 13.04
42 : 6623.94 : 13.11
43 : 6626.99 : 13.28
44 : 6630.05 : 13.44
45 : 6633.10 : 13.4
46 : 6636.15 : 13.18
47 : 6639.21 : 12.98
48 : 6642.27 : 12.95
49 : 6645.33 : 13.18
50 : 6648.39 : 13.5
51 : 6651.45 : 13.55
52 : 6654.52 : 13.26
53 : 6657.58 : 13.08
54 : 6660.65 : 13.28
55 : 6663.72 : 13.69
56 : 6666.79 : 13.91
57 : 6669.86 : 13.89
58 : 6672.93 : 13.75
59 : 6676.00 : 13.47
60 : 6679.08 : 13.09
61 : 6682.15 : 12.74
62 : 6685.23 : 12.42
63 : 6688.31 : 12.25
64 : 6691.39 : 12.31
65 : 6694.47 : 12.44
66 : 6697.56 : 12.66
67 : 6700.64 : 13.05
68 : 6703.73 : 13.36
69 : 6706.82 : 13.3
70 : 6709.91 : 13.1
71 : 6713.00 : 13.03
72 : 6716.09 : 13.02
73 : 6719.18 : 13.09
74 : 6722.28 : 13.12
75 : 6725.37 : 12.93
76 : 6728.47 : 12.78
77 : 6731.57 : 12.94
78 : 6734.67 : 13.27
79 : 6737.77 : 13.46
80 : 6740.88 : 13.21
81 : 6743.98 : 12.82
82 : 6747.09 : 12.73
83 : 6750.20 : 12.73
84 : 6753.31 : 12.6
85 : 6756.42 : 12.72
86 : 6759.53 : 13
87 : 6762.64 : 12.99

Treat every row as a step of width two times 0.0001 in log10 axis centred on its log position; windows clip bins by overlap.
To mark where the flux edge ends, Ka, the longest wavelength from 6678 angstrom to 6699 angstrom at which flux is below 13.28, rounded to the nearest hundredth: 6697.56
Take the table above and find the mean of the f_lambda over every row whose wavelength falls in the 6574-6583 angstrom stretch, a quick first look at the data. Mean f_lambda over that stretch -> 13.6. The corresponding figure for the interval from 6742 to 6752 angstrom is 12.8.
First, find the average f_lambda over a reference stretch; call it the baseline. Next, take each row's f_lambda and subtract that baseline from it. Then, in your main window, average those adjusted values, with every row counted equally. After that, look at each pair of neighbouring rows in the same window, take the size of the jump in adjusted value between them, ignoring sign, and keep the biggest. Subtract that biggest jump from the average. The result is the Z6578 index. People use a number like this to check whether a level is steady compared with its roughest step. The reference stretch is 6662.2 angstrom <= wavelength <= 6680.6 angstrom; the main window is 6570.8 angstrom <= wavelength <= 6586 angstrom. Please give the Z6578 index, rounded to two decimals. -0.17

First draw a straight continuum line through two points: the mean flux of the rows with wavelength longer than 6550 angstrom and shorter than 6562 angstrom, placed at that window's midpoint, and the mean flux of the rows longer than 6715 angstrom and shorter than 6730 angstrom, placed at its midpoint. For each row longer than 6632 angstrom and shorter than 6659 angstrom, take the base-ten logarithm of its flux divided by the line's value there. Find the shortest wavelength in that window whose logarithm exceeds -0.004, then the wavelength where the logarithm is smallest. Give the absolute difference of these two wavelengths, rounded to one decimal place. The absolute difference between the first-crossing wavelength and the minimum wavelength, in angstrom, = 9.2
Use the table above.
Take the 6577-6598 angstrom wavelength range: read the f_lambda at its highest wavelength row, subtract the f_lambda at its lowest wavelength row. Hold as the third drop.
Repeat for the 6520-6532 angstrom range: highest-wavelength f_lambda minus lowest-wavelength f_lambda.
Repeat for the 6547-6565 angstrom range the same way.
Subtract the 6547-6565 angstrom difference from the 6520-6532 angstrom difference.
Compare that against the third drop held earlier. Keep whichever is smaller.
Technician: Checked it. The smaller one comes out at -0.9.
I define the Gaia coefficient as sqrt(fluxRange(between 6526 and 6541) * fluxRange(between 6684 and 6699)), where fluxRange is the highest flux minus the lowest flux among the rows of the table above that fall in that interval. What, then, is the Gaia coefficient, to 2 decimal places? 0.33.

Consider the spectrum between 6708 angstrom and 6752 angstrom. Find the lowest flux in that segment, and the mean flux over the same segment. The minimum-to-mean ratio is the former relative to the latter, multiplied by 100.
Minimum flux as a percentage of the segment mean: 97.8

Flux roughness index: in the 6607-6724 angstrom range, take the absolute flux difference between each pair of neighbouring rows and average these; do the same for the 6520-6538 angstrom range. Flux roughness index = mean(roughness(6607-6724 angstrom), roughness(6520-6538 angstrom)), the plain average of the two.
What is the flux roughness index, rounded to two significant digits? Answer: 0.12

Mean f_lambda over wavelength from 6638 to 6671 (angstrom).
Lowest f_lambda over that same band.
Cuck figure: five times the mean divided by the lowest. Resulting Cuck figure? 5.17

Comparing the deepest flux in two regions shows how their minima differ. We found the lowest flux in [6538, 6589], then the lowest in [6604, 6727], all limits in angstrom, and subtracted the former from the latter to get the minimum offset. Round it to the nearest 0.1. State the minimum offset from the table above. -1.2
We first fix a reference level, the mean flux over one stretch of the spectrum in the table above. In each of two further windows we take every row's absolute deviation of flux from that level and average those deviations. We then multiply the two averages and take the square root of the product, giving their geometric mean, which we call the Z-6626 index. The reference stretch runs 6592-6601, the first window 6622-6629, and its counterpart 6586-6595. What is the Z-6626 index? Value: 0.52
